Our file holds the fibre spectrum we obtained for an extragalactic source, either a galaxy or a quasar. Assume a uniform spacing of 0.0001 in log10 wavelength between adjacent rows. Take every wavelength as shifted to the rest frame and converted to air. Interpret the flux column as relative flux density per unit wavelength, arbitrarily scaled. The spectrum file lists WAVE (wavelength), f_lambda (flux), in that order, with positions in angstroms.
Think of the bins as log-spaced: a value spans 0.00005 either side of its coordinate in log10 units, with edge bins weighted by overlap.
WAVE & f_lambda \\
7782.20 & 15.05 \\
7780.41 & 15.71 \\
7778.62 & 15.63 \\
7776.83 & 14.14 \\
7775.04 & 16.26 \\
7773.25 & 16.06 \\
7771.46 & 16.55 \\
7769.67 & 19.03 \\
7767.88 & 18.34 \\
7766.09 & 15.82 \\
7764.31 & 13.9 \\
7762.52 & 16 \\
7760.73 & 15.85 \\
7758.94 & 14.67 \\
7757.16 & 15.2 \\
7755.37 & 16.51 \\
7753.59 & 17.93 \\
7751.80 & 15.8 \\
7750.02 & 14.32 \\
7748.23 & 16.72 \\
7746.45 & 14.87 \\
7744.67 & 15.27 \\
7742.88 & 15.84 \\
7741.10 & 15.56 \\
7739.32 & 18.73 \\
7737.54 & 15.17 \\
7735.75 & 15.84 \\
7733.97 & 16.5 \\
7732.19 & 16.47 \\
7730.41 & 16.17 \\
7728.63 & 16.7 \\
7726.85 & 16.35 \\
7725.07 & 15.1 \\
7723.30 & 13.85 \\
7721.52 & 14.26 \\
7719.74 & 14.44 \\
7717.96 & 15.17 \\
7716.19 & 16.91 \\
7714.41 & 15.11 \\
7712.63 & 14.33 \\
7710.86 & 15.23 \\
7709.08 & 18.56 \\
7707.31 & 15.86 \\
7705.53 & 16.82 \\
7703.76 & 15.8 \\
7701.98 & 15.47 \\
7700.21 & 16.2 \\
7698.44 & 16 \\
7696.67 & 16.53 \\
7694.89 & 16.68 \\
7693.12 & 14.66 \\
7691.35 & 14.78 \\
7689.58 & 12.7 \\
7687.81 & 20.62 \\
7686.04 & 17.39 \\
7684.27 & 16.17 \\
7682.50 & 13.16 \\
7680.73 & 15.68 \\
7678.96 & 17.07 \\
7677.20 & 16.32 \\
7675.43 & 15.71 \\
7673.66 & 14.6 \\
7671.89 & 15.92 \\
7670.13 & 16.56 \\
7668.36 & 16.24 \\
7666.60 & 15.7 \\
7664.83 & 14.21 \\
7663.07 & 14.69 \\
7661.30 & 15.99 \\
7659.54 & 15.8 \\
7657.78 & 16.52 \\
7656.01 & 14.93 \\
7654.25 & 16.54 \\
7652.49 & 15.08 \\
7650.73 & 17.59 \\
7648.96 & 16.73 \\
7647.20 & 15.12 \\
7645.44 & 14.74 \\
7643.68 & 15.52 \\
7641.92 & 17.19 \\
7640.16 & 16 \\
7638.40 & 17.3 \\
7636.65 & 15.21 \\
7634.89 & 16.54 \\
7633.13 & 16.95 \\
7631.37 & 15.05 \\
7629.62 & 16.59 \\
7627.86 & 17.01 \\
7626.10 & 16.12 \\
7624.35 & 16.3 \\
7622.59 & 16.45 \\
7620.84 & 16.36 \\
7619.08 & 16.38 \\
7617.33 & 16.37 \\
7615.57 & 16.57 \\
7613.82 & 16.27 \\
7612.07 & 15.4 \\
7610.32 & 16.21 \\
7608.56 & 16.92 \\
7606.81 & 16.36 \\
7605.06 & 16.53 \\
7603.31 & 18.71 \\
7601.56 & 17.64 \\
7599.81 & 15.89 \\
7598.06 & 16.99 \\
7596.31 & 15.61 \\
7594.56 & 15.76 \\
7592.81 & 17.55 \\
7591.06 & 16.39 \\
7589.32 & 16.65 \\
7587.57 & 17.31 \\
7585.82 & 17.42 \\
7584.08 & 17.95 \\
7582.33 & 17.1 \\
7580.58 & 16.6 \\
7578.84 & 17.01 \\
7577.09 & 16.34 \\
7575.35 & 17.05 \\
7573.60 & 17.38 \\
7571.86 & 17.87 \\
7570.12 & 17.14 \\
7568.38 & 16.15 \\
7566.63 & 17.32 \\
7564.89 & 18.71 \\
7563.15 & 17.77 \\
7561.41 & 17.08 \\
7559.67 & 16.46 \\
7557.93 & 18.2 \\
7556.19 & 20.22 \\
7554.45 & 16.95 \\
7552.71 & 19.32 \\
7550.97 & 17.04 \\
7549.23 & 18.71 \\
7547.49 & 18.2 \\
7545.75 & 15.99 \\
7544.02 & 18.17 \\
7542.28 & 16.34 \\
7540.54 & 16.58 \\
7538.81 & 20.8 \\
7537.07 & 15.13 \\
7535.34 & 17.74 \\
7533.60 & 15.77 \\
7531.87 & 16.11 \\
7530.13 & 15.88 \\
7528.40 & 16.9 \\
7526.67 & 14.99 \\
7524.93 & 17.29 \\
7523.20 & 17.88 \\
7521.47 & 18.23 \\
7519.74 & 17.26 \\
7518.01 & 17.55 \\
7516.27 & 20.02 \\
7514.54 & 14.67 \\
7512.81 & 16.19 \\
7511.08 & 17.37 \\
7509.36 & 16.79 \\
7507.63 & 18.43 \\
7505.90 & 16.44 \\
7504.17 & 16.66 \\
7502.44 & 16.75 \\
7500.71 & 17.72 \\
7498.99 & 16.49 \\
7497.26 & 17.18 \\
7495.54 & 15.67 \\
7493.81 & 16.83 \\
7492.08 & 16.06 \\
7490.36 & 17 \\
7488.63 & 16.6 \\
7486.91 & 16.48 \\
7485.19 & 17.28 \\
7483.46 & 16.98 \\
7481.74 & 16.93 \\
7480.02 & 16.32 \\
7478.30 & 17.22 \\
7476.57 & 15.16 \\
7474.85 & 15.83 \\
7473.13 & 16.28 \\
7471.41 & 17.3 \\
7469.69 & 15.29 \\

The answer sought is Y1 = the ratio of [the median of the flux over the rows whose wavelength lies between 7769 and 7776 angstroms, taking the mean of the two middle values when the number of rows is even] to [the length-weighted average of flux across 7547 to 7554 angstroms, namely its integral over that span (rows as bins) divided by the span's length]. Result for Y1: 0.90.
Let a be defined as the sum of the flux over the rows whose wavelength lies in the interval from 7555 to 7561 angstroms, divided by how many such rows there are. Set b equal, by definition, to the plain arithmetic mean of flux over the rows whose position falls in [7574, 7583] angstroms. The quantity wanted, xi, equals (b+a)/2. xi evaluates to 17.6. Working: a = 18.3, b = 16.8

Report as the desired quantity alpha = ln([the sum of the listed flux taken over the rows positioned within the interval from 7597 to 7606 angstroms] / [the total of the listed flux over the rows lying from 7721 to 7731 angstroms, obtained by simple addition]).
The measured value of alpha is -0.1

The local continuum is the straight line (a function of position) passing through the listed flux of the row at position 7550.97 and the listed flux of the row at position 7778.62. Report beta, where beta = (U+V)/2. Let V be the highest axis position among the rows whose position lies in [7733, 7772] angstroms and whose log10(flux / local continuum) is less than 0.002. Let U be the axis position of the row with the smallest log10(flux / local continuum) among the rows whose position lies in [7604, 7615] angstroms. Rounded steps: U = 7612.07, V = 7764.31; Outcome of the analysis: 7688.2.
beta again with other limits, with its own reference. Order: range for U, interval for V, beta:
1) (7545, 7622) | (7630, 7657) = 7634.0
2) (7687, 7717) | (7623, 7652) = 7668.4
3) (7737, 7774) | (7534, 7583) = 7672.4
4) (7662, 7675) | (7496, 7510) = 7587.1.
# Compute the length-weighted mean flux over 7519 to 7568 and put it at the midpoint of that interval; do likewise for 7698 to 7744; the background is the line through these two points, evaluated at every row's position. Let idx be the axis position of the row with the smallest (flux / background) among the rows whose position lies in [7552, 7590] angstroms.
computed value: 7568.38 angstroms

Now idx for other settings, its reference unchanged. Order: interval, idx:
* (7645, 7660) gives 7645.44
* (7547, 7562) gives 7559.67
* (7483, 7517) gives 7514.54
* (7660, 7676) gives 7664.83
